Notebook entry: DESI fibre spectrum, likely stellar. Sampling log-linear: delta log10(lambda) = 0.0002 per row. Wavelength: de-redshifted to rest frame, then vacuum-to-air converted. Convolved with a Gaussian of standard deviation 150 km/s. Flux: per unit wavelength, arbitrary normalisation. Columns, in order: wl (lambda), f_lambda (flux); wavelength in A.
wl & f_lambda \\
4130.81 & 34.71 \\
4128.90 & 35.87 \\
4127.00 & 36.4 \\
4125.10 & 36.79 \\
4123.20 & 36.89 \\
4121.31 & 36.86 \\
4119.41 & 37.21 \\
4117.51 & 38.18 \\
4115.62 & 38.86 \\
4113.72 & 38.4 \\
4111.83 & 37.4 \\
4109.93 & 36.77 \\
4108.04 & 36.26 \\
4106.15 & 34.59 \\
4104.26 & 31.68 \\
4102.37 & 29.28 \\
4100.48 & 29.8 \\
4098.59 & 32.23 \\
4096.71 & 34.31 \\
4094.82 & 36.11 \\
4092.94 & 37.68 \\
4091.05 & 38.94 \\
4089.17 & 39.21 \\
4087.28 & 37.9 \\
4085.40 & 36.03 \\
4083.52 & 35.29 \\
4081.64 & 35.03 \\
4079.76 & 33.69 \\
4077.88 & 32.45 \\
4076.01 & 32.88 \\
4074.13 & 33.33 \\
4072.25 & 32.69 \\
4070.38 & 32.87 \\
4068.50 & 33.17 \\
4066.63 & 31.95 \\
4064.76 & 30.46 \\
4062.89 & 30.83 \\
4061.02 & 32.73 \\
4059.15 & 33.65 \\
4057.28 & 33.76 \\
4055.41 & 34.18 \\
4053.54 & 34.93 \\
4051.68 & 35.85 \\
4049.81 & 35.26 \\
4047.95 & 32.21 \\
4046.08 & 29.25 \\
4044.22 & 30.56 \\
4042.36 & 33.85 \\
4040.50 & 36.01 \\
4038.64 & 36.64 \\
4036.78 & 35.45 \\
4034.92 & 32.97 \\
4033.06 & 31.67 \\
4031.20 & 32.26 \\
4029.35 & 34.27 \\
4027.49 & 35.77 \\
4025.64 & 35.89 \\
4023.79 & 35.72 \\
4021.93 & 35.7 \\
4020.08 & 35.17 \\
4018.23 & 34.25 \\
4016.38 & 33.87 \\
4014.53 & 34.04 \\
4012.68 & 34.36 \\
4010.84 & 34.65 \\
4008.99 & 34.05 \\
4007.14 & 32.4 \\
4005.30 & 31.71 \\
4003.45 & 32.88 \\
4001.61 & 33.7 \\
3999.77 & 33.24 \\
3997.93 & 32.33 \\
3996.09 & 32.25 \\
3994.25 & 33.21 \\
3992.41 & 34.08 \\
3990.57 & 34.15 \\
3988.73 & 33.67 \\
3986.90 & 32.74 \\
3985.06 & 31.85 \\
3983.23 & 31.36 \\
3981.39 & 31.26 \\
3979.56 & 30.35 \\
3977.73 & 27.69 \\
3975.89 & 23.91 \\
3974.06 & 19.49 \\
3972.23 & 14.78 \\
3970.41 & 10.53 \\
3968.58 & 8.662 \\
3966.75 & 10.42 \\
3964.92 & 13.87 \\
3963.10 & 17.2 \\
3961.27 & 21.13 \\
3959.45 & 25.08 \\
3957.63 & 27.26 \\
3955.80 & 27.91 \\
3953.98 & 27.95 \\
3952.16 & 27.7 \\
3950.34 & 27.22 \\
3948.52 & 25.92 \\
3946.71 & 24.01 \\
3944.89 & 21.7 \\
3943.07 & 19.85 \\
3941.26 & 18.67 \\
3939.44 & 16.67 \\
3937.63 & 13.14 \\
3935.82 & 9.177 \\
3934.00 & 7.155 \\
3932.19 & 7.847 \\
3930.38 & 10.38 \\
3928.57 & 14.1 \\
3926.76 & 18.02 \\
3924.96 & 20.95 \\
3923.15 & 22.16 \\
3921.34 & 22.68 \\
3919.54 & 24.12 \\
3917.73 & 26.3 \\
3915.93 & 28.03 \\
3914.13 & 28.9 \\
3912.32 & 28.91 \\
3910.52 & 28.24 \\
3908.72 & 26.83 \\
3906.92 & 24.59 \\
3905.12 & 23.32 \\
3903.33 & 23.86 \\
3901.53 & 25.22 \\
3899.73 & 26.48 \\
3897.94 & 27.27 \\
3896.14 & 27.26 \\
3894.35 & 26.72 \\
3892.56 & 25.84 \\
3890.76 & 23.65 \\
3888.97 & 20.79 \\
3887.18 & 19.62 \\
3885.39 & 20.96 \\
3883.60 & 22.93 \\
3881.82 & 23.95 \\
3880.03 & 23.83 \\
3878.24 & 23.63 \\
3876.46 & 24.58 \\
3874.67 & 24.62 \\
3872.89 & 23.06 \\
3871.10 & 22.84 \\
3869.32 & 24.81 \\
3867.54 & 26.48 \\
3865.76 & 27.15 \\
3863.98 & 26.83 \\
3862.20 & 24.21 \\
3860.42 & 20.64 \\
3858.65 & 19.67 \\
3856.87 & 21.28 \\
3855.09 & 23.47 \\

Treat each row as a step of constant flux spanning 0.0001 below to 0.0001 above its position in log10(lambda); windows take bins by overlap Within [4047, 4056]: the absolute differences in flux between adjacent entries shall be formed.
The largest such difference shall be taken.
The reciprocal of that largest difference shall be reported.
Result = 0.33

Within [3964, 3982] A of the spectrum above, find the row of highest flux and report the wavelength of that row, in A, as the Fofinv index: 3981.39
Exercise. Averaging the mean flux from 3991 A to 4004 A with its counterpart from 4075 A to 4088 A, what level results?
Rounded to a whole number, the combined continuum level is 34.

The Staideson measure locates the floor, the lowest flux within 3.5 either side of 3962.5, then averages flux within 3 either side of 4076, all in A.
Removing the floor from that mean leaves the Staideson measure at 19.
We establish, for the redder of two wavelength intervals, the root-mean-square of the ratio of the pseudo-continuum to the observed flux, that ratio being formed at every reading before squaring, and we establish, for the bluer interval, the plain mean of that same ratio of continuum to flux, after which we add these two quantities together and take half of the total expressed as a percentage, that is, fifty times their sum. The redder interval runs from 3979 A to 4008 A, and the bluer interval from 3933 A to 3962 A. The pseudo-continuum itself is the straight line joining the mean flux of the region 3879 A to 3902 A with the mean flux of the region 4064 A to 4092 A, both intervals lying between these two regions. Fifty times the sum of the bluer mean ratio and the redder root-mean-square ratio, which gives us 121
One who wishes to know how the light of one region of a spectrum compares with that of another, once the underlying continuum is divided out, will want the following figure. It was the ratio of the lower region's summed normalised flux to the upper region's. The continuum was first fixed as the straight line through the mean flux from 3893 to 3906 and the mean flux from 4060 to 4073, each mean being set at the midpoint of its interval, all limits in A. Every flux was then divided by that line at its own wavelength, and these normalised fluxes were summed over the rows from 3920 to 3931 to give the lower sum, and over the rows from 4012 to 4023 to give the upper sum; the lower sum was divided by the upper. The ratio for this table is 0.59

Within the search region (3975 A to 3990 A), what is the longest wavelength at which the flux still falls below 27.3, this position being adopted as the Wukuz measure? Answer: 3975.89 A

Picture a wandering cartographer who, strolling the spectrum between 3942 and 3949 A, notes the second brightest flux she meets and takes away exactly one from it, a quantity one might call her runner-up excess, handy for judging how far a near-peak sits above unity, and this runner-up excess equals 23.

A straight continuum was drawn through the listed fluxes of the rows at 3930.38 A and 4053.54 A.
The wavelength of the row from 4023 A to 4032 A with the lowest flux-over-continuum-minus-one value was 4031.20 A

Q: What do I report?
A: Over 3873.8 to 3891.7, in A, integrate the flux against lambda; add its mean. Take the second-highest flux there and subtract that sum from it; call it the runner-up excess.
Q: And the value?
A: -407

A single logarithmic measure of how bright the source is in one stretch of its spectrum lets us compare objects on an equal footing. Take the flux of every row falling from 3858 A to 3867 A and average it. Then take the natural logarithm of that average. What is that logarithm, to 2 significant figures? 3.2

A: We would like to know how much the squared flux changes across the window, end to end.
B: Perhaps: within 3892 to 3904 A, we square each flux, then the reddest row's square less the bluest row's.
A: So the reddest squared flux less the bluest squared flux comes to -98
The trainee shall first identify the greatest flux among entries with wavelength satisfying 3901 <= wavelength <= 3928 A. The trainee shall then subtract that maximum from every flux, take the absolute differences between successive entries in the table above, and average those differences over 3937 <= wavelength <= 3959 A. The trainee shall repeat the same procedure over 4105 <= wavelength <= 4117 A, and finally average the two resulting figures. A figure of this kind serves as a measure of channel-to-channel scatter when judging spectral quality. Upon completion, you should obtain 1.1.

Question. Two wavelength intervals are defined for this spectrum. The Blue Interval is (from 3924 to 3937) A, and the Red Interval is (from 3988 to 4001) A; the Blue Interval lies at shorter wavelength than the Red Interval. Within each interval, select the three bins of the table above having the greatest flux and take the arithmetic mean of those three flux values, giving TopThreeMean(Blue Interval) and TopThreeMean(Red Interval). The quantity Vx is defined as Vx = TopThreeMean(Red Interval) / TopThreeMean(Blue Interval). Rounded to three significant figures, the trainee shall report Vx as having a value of 1.92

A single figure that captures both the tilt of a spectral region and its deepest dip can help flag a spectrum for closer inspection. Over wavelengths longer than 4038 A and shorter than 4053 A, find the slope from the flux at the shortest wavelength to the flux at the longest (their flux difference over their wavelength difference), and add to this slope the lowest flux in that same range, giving 29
